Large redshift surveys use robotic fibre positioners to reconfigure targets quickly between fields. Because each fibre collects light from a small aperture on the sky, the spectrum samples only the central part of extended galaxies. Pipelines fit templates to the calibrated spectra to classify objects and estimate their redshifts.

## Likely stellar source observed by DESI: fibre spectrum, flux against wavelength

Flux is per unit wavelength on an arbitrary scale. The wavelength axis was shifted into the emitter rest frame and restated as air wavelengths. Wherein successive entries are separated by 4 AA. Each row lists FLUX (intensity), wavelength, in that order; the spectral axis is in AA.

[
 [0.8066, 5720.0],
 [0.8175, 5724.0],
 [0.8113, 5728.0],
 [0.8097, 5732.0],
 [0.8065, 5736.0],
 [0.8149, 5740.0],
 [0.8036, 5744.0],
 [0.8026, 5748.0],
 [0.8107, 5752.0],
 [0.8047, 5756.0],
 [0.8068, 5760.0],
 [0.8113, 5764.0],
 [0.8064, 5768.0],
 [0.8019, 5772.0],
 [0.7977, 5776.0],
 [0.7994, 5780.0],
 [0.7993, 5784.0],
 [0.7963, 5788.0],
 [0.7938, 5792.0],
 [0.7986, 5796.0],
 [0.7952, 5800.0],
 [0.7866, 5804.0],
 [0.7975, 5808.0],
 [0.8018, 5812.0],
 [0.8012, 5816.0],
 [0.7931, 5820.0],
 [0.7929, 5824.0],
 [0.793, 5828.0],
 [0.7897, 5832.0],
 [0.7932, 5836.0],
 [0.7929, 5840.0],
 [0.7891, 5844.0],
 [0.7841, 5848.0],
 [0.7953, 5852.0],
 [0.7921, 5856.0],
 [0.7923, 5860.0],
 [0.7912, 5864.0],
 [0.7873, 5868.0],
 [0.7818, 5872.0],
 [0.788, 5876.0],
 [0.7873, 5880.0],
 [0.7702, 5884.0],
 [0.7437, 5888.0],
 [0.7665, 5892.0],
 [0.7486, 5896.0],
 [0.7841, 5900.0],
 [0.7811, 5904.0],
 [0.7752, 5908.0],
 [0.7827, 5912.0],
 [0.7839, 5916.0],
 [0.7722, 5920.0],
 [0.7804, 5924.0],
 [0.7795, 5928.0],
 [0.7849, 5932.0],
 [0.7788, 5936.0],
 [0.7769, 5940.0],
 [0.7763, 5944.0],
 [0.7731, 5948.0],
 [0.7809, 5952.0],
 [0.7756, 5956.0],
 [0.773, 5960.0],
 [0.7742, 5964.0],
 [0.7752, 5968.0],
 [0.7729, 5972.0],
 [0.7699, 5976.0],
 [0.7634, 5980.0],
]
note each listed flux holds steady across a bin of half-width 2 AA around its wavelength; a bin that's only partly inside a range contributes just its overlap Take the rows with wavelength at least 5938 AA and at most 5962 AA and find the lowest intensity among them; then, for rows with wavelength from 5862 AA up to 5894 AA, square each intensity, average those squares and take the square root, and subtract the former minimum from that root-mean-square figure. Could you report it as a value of 0.00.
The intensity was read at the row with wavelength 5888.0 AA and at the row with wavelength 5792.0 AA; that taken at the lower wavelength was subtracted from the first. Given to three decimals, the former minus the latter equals -0.050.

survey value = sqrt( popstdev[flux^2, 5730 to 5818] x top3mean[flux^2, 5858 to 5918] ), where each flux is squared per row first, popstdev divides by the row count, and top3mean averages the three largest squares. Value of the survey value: 0.080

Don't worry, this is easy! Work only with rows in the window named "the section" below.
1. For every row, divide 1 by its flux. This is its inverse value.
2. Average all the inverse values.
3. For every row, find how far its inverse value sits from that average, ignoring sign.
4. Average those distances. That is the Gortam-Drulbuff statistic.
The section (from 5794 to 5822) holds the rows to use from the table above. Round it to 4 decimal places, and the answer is 0.0063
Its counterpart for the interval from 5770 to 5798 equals 0.0030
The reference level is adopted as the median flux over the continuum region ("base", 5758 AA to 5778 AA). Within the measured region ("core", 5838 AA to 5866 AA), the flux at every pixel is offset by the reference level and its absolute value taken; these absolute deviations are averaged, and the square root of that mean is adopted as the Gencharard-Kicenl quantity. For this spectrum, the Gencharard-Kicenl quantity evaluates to 0.12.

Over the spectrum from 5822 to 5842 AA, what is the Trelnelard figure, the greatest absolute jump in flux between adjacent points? 0.0035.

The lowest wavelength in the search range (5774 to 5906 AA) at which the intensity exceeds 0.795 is 5776.0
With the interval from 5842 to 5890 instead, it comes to 5852.0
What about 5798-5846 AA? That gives 5800.0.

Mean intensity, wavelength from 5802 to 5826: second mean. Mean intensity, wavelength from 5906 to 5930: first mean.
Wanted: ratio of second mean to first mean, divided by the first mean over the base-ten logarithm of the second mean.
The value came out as -0.130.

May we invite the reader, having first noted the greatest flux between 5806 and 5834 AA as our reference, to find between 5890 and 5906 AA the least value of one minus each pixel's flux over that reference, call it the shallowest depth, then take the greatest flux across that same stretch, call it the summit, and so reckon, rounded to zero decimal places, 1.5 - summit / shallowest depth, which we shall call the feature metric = -34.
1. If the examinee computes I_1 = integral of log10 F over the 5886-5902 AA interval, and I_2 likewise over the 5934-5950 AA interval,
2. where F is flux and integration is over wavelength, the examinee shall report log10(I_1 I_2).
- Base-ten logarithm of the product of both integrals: 0.525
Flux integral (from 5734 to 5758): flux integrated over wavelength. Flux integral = 19.37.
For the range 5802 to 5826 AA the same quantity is 19.09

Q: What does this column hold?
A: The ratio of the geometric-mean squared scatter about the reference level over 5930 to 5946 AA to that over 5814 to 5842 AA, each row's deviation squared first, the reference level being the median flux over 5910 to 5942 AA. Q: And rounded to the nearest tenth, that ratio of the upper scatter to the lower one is 0.0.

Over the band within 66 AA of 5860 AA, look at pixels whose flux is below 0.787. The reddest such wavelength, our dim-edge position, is 5924.0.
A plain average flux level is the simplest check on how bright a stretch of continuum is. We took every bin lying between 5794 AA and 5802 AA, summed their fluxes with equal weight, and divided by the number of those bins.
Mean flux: 0.797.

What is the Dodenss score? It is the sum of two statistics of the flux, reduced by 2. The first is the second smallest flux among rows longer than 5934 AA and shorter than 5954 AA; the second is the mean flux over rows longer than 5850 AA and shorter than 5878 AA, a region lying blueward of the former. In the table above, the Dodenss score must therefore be -0.434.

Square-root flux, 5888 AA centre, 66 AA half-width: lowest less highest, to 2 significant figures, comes -0.029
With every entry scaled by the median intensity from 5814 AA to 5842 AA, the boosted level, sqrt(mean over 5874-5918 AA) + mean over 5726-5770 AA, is 2.01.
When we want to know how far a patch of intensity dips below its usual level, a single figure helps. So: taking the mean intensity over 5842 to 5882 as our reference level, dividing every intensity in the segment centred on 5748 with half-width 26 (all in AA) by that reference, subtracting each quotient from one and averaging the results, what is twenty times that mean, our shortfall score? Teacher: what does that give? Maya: -0.49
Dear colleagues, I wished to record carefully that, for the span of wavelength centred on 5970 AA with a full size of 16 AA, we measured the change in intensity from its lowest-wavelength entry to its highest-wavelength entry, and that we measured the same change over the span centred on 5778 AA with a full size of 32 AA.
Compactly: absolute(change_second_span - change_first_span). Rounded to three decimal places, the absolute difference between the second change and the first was 0.013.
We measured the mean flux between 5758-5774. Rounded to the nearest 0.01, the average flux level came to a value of 0.81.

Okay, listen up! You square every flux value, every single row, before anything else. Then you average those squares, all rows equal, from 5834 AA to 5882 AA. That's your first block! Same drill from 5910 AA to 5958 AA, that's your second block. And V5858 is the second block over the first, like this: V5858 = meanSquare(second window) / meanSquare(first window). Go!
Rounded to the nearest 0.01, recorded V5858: 0.97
